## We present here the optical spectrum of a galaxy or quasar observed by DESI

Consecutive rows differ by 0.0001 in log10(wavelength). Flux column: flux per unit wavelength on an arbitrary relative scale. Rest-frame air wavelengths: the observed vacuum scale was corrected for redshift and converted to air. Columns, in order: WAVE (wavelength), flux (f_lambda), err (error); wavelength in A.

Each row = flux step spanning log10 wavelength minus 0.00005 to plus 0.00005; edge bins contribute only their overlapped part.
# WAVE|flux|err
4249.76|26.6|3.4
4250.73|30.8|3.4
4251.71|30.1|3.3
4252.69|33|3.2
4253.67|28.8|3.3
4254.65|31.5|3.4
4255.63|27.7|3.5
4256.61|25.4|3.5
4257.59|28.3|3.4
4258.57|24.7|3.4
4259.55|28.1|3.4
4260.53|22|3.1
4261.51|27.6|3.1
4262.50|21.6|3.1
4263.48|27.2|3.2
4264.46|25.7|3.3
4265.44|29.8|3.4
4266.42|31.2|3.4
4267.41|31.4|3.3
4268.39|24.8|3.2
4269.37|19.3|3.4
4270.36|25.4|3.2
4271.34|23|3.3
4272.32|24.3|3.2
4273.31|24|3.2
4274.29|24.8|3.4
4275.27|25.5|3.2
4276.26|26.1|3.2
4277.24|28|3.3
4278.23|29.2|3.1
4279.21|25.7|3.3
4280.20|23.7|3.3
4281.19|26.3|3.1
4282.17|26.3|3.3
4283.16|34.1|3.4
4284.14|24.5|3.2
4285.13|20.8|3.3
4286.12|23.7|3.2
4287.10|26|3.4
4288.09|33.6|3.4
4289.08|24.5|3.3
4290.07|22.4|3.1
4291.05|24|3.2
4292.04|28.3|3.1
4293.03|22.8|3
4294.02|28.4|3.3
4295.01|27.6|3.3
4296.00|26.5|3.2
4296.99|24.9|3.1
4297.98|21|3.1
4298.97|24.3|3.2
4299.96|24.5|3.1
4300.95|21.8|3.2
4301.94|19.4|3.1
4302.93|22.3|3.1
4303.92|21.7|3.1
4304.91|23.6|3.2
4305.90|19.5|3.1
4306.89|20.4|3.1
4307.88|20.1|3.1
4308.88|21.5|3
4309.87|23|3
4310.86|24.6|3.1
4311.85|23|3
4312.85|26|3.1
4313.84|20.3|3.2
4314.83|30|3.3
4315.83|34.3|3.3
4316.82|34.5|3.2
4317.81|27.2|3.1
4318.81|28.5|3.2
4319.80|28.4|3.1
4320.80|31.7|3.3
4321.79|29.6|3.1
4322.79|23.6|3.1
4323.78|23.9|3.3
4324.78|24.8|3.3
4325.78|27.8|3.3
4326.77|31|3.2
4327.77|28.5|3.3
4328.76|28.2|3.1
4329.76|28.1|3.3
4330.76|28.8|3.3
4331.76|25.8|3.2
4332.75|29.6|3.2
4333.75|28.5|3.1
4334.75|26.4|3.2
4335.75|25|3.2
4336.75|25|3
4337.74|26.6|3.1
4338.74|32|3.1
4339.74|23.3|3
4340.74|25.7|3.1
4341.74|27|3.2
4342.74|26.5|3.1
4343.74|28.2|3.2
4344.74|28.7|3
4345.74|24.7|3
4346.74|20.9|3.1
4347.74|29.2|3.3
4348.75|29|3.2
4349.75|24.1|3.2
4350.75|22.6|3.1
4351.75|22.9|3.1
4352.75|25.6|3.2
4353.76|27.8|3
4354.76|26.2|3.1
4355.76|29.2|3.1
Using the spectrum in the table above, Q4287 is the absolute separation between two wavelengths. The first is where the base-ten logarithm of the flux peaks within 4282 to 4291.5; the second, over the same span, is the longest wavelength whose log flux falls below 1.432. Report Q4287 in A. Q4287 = 7.9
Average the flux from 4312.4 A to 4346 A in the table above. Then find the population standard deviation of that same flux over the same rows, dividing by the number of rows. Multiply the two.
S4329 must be 83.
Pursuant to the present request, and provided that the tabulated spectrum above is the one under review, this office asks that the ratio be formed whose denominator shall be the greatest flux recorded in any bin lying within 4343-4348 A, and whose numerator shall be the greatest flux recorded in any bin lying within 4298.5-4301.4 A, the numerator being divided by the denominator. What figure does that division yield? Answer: 0.84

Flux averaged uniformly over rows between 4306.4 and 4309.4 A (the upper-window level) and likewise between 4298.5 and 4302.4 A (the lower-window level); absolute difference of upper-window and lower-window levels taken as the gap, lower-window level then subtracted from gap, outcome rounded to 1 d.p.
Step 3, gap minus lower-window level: -20.7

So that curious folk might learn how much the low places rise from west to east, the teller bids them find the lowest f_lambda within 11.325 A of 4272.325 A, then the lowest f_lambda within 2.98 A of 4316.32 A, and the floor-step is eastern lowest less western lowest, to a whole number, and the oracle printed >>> 1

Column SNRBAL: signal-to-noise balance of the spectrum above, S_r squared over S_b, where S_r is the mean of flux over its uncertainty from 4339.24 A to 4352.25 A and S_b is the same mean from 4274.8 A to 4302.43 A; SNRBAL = 8.47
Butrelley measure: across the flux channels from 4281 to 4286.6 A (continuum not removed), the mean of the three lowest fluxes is 23.0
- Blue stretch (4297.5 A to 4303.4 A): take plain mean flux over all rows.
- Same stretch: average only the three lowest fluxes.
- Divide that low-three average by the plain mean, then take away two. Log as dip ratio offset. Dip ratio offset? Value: -1.07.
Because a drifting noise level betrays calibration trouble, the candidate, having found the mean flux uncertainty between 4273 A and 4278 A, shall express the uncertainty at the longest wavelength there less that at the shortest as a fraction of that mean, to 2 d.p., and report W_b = 0.03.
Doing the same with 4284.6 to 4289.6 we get 0.00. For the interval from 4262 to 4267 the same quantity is 0.09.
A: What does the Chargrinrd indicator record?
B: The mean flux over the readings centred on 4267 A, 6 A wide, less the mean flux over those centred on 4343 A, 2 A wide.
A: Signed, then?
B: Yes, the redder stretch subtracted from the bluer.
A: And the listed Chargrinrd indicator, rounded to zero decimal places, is 0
